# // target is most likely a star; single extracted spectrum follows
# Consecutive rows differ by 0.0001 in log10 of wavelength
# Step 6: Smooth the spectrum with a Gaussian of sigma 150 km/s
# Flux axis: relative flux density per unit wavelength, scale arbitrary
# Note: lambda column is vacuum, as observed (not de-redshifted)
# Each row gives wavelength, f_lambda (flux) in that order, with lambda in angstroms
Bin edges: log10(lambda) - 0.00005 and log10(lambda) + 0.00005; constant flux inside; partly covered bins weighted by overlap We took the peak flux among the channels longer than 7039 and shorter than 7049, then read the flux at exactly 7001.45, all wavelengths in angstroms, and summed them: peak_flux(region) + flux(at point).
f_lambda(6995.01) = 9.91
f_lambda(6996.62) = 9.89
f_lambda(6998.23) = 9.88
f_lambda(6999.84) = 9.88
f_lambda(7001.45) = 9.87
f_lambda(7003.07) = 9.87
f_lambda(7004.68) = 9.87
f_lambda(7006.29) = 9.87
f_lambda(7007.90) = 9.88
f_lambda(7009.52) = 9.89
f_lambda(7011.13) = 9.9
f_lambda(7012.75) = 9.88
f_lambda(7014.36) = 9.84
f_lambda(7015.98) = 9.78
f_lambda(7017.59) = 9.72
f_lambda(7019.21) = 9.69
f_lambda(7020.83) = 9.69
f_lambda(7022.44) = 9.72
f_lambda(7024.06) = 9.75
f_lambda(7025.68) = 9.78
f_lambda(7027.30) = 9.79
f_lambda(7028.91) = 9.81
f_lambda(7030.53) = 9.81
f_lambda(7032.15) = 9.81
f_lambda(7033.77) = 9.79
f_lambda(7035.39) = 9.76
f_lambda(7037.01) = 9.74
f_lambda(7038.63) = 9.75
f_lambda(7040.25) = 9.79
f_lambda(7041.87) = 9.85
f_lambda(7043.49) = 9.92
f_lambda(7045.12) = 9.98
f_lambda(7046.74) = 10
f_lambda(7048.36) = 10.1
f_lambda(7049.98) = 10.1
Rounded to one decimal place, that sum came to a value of 20.0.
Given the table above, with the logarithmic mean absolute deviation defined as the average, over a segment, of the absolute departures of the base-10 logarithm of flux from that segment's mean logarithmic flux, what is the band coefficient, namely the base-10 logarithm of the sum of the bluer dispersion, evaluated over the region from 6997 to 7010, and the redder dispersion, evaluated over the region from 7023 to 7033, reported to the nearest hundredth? -2.96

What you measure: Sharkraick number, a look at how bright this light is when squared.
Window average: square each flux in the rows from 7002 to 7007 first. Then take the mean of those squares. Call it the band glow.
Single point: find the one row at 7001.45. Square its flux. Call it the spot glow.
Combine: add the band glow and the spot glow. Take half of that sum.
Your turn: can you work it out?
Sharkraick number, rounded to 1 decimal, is 97.4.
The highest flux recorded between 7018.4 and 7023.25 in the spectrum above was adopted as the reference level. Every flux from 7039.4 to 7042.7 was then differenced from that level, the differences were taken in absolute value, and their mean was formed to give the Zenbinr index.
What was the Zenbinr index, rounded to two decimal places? 0.10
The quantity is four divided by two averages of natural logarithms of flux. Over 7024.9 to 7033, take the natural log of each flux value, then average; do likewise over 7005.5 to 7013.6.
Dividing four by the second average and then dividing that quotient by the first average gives 0.765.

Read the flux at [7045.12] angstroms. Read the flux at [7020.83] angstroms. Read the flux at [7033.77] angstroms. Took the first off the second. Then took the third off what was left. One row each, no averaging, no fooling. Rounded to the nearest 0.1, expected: -10.1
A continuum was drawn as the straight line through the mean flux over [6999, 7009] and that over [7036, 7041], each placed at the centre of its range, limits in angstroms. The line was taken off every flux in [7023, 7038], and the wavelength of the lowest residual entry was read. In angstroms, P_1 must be 7024.06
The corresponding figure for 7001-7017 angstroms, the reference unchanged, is 7015.98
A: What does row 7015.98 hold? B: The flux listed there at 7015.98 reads 9.78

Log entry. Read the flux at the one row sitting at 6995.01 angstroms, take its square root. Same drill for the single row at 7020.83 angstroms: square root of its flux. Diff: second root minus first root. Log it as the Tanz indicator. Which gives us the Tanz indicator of -0.04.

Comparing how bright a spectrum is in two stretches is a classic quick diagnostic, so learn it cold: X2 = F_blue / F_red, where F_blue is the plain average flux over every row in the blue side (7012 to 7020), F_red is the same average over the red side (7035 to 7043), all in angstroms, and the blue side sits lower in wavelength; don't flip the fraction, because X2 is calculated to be 1.00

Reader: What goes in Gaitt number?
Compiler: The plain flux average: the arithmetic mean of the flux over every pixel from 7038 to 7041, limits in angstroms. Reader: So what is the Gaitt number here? 9.77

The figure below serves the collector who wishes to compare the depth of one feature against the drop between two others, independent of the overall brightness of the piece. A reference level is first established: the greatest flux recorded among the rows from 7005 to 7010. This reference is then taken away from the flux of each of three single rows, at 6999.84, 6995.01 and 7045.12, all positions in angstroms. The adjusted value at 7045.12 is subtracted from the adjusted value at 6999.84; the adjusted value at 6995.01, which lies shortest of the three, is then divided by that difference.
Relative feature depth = -0.20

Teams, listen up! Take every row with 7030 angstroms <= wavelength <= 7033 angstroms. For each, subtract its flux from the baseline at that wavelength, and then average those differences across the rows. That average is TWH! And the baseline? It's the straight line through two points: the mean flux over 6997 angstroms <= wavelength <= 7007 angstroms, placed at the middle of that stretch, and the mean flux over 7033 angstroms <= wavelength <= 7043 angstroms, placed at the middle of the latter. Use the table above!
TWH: -0.01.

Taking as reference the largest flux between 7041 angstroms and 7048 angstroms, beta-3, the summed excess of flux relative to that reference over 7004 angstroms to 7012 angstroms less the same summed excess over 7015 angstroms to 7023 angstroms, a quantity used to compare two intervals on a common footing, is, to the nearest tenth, 0.8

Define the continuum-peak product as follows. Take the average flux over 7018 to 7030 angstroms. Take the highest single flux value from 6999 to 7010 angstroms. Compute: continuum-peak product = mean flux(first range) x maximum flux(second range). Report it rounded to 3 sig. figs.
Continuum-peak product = 96.4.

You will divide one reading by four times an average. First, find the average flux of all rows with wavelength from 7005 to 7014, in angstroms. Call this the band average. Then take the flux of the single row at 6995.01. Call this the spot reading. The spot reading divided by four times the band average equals 0.251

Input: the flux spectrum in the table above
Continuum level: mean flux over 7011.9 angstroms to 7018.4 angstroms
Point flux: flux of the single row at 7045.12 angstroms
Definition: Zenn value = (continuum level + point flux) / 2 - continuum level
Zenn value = 0.088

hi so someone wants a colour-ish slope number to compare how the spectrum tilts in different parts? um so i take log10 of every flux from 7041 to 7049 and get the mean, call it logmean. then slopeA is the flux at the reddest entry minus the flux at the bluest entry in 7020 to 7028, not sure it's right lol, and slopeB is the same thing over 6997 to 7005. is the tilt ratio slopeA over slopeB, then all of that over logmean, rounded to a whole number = -10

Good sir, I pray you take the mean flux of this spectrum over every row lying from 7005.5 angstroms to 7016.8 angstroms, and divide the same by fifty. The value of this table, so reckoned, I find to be 0.197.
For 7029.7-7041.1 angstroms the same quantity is 0.196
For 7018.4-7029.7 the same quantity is 0.195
